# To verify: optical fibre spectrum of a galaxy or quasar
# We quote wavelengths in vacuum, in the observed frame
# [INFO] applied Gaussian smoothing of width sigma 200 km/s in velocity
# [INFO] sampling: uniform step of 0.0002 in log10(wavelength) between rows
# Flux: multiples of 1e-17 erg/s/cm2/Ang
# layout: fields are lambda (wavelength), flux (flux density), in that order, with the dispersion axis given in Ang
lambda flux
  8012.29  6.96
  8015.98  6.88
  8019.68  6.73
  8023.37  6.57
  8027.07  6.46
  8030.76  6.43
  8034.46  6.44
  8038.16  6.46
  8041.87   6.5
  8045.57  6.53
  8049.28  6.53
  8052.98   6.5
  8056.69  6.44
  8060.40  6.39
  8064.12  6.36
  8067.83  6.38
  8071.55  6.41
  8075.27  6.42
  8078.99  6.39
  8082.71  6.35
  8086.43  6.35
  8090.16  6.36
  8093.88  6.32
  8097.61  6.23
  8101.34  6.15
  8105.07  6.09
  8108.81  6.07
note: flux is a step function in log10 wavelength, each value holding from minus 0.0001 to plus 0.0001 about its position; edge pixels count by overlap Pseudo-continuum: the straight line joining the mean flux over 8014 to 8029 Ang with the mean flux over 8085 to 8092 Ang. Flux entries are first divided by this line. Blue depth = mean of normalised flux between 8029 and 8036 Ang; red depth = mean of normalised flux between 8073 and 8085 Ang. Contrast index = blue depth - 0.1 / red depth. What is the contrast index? 0.873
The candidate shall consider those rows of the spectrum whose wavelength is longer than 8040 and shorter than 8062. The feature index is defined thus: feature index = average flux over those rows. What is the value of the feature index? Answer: 6.48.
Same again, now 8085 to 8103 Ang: 6.28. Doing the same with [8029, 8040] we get 6.44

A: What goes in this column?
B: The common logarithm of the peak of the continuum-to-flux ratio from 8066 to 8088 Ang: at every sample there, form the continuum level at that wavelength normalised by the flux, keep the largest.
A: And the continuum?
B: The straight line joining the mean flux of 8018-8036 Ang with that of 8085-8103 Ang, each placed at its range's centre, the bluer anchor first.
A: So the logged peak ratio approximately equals 0.000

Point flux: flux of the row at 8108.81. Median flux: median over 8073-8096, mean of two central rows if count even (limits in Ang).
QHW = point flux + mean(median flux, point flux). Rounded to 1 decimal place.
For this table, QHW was 12.3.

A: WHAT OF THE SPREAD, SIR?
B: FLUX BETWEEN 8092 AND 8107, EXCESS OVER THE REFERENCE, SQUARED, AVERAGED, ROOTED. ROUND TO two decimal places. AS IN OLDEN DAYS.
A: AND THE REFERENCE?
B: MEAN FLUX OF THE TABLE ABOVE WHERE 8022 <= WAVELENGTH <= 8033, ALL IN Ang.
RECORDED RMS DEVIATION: 0.30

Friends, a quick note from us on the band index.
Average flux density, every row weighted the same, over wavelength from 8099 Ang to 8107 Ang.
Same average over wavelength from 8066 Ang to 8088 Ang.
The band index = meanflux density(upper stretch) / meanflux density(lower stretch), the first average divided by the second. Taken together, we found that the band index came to 0.959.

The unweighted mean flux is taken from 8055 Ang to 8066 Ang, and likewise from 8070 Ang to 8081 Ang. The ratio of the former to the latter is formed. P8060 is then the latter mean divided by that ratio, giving 6.42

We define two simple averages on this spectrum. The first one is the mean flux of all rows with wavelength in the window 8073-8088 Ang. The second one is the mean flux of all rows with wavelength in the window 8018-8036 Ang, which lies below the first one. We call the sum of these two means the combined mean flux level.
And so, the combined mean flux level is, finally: 12.9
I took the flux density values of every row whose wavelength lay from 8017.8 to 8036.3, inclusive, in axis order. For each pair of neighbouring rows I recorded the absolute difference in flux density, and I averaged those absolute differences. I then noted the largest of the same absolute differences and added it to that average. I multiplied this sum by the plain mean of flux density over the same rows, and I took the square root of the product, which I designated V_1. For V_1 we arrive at 1.2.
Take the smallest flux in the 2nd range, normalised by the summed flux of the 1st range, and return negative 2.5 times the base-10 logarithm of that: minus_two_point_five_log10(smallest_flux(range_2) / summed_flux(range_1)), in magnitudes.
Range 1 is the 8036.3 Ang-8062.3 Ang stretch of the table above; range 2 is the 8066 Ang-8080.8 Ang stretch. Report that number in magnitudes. 2.1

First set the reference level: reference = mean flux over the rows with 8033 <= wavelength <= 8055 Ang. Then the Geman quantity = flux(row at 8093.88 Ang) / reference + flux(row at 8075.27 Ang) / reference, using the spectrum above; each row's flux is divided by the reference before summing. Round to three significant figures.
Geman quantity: 1.96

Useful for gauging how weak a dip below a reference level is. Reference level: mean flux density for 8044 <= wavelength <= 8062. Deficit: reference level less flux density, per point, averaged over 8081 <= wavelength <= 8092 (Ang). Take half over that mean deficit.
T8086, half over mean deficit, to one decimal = 4.0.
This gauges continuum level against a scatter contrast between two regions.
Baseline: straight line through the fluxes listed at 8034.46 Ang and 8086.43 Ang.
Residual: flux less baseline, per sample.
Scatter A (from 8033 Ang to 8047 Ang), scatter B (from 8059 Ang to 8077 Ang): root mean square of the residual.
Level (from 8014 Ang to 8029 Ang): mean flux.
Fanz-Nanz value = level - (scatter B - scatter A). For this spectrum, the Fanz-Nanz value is 6.70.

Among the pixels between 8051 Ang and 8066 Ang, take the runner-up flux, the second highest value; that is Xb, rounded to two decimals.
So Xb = 6.44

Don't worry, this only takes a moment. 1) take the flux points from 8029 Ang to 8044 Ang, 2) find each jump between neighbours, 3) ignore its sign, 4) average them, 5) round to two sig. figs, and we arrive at 0.023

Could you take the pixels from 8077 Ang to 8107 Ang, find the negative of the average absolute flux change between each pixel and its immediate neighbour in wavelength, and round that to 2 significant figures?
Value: -0.046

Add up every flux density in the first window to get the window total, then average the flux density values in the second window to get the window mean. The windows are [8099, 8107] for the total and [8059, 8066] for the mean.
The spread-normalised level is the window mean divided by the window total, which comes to 0.521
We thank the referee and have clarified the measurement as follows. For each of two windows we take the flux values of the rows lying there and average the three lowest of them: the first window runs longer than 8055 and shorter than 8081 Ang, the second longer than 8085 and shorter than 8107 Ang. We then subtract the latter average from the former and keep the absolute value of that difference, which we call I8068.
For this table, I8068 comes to 0.22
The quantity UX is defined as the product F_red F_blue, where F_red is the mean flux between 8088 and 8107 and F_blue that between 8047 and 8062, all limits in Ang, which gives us 40.3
